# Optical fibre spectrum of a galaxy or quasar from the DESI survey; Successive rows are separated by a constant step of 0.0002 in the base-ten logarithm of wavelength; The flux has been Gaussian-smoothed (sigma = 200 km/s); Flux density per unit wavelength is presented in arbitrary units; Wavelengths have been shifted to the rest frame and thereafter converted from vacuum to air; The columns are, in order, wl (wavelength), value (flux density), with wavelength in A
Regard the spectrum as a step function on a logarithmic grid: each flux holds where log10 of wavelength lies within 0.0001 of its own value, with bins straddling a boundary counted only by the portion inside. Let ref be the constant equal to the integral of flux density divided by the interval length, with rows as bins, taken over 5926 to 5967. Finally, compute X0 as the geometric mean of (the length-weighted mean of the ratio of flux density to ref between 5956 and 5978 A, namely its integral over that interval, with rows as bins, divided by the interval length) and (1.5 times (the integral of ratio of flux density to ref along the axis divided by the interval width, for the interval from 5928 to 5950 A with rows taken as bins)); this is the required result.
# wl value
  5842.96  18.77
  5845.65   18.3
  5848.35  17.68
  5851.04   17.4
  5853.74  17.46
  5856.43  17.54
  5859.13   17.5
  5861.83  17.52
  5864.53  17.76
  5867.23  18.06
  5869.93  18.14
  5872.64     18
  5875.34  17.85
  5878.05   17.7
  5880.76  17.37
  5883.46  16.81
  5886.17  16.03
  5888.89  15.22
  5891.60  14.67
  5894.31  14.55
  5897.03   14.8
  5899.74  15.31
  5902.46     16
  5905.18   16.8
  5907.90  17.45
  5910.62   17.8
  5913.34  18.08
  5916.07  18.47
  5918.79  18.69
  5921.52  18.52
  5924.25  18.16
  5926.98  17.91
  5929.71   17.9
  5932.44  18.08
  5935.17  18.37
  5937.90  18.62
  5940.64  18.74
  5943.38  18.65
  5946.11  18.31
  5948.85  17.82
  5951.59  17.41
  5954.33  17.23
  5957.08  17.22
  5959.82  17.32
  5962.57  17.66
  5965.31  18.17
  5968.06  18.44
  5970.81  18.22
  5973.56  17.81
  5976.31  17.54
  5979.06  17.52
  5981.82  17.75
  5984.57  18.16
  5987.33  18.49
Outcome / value 1.231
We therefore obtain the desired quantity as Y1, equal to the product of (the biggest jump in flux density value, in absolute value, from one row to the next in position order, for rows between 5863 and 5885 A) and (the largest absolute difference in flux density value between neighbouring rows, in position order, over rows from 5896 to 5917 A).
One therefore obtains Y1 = 0.45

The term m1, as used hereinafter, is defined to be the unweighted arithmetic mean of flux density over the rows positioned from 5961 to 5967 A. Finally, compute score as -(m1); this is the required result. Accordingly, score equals -17.9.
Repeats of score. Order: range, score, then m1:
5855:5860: -17.5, 17.5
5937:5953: -18.3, 18.3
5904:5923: -18.0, 18.0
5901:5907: -16.4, 16.4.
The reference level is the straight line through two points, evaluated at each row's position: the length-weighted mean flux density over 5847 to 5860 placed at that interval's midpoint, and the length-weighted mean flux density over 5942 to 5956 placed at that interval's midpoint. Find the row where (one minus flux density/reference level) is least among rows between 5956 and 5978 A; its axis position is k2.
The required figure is 5968.06 A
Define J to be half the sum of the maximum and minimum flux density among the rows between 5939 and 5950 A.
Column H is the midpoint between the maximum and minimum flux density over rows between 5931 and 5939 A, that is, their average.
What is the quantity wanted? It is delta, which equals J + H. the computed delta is 36.6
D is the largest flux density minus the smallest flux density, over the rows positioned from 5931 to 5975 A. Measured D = 1.5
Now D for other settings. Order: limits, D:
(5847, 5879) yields 0.7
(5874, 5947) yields 4.2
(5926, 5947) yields 0.8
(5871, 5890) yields 2.8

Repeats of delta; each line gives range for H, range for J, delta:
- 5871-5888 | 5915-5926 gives 35.4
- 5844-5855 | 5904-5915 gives 35.3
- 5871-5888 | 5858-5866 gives 34.6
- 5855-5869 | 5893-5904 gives 33.1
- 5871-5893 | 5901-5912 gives 33.2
